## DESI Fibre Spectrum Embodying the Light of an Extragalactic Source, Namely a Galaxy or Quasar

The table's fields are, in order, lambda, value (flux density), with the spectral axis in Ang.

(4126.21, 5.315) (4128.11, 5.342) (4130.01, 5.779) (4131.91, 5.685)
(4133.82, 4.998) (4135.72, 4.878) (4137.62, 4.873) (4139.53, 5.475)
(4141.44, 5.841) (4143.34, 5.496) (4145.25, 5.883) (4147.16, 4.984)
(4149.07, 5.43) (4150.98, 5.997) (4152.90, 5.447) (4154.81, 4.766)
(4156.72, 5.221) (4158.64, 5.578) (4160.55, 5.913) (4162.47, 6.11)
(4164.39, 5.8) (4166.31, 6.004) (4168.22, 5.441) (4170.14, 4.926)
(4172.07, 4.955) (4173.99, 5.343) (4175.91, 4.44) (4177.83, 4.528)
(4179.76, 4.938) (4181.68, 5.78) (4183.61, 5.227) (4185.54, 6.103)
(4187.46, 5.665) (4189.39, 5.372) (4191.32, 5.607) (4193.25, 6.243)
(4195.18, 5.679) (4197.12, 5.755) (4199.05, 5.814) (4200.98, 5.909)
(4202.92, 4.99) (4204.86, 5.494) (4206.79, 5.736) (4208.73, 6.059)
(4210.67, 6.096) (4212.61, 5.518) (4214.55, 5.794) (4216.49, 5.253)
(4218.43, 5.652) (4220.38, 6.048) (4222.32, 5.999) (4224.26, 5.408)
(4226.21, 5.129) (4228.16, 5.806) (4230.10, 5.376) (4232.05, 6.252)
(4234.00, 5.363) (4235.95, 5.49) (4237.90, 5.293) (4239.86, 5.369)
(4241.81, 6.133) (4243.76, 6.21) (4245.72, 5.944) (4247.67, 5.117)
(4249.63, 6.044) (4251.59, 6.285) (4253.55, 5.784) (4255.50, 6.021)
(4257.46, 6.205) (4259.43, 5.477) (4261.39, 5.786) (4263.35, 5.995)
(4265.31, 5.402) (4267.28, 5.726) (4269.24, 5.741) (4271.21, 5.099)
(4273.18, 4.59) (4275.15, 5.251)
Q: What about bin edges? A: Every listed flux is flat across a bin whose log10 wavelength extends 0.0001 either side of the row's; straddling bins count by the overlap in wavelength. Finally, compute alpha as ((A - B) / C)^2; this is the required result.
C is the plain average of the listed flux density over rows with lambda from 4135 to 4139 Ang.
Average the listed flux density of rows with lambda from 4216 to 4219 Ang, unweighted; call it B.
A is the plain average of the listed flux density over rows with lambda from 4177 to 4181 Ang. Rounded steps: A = 4.73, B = 5.5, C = 4.9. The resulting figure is 0.022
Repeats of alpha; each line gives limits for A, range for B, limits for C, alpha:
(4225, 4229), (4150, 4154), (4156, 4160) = 0.002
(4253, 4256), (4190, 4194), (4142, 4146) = 0.000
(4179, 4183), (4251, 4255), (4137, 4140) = 0.017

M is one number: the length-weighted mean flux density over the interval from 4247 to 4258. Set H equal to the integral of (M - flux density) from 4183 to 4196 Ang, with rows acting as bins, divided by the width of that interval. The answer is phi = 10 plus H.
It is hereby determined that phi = 10.21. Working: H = 0.208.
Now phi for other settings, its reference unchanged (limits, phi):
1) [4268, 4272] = 10.47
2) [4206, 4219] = 10.19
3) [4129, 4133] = 10.22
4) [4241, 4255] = 9.99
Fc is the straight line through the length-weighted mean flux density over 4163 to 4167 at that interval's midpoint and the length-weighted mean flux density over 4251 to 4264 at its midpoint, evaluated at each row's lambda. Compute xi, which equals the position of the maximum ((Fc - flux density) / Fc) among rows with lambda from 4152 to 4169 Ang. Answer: 4154.81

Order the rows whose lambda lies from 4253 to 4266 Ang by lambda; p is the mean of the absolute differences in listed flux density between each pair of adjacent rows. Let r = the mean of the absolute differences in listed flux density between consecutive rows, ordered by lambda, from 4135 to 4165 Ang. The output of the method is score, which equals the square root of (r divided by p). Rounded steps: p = 0.38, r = 0.43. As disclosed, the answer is 1.07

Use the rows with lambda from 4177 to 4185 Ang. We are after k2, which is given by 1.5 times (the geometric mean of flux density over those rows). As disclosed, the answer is 7.6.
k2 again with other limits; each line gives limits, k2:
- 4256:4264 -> 8.8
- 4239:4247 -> 8.9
